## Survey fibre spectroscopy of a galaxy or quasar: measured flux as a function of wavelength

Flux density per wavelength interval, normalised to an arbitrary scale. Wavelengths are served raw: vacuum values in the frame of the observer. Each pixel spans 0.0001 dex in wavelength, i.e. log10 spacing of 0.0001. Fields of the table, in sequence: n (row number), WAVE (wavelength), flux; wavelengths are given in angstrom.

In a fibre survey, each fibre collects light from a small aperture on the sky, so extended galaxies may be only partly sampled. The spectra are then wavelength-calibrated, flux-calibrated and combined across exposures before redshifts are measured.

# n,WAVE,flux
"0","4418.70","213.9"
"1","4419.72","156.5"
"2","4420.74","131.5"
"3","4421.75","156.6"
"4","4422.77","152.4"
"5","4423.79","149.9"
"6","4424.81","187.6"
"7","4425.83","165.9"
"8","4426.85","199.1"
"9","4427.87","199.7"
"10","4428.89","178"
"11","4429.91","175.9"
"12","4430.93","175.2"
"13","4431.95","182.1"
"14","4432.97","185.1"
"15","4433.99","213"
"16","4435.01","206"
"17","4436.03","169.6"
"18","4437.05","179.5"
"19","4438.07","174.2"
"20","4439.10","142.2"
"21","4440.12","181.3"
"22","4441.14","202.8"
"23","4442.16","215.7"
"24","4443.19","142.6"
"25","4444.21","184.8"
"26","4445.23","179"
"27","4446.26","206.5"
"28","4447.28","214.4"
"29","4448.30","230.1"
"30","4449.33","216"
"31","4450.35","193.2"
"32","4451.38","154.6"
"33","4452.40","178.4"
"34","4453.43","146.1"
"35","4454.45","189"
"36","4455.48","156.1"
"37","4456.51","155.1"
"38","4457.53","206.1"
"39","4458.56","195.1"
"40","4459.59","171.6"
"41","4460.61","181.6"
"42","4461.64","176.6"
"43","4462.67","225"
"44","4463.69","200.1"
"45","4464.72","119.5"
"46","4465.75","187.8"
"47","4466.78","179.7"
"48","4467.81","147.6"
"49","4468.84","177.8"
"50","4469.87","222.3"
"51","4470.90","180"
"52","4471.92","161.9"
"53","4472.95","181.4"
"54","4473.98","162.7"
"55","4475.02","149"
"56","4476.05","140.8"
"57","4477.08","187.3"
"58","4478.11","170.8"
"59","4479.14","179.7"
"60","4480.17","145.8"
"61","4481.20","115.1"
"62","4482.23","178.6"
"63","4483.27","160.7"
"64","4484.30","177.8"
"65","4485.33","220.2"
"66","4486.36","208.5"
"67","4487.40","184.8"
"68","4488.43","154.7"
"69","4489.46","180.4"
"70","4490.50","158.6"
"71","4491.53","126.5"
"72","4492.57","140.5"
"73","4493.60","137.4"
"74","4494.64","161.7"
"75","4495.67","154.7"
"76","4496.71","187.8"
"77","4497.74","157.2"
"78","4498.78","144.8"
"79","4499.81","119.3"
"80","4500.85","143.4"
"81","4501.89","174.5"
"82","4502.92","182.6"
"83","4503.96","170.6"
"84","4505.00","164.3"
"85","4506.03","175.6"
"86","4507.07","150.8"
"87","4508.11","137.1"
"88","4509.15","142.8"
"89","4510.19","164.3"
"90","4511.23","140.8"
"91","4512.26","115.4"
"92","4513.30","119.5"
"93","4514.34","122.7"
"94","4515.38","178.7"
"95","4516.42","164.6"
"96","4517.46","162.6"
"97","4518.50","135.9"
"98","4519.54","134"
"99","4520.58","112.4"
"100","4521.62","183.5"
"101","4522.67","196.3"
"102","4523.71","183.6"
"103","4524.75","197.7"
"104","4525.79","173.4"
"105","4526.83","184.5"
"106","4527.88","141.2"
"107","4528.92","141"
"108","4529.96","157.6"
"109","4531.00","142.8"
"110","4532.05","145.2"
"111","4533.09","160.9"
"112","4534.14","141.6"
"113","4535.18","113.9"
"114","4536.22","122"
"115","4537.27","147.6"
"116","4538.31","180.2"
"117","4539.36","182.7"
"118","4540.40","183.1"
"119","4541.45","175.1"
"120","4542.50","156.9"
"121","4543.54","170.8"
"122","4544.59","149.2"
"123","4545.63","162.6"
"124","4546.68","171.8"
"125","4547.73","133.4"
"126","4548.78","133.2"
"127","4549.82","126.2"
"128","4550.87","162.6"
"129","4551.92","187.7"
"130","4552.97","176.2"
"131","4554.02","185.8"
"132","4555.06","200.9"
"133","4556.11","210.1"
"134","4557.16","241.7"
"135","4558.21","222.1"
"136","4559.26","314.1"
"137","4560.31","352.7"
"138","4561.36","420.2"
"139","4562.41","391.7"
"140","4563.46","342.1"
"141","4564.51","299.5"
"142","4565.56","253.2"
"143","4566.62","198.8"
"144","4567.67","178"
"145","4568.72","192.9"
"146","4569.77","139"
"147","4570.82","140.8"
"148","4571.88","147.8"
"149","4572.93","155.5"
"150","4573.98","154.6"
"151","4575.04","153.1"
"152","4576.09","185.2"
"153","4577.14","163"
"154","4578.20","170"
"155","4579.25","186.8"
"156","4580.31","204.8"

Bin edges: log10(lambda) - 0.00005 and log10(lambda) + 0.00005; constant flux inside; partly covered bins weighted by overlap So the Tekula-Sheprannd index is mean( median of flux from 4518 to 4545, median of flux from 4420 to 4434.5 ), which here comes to 167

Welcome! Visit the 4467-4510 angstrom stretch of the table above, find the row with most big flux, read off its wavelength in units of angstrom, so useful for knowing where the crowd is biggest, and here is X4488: 4469.87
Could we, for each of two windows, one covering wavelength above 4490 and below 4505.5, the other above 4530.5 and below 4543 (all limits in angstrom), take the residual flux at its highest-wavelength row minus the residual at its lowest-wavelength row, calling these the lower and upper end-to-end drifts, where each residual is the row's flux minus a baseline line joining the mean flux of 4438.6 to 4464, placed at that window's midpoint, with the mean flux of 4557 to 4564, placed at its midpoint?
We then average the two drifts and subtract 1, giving -8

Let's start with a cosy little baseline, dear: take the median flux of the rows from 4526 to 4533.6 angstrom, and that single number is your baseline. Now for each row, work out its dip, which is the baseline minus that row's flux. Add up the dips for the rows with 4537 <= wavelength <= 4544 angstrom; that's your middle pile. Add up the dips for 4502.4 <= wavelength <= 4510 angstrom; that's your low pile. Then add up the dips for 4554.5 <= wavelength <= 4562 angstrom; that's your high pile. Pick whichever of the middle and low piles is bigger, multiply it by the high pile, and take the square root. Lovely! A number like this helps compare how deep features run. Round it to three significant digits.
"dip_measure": 319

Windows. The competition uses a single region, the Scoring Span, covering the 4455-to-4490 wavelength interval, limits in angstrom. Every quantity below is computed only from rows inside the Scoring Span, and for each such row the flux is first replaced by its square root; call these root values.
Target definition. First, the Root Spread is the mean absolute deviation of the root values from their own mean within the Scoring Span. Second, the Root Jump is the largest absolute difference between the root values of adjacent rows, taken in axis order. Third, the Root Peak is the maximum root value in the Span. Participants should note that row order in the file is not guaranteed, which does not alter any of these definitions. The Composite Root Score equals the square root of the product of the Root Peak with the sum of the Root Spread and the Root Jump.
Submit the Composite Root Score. 7.7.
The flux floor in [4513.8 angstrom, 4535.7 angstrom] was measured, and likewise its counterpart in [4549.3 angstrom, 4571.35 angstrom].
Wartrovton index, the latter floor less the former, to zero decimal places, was 14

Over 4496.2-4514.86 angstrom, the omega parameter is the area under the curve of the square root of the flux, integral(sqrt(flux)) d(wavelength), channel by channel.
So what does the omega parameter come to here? 229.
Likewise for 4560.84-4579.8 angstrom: 273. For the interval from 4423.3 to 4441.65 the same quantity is 247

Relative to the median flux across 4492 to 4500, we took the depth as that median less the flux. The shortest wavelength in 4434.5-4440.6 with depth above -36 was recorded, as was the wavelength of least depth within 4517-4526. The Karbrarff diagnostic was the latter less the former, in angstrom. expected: 88.7 angstrom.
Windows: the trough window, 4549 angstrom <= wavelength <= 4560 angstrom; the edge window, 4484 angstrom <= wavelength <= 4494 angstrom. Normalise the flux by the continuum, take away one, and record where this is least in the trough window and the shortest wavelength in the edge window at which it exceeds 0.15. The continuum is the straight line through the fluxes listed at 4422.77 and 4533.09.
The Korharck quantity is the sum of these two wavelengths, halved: 4517.6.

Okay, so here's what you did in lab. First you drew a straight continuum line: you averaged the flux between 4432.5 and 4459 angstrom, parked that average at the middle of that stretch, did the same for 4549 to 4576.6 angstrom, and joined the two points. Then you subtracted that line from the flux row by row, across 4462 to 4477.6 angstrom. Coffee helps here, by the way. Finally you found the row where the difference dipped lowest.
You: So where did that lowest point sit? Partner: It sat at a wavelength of 4464.72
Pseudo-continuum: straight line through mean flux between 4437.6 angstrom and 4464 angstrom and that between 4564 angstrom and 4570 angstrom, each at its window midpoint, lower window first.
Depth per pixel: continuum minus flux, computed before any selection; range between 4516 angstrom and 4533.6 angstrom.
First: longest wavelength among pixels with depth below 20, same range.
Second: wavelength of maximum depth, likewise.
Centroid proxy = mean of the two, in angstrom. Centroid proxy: 4523.7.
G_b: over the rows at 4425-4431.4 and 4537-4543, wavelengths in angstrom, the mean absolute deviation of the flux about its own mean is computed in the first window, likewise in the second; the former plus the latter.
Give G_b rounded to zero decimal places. 24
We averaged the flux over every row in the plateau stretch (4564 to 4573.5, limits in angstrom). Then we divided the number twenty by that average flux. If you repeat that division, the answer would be 0.106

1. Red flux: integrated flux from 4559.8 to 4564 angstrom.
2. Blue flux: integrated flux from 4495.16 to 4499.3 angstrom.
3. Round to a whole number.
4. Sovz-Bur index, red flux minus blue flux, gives 915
